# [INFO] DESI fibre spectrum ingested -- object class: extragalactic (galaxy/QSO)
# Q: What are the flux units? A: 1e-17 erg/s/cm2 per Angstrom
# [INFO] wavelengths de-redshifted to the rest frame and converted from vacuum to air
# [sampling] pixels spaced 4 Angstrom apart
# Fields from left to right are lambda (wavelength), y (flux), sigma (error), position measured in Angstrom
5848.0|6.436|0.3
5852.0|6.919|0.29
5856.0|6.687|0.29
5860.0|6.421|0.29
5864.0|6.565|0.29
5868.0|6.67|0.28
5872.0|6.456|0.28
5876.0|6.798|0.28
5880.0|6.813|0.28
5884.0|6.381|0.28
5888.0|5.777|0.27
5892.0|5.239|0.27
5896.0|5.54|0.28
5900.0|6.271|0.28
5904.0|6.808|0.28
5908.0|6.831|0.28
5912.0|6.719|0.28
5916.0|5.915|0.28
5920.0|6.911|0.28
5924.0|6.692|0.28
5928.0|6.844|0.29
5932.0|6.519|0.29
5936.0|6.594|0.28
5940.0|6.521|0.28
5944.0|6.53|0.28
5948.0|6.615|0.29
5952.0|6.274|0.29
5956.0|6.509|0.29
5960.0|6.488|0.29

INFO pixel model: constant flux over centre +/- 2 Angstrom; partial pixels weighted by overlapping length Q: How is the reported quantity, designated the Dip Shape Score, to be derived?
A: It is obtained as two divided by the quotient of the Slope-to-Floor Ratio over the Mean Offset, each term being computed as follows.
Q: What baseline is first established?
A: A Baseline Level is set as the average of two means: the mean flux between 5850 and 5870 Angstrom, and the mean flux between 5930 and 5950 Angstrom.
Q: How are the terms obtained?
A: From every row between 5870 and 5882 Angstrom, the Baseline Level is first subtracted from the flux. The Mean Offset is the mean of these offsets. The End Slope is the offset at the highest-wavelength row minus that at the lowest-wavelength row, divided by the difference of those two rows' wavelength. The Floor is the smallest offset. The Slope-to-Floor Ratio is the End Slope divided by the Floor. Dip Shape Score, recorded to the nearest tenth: -0.6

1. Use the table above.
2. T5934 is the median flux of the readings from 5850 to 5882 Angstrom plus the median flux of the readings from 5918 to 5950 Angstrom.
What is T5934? 13.3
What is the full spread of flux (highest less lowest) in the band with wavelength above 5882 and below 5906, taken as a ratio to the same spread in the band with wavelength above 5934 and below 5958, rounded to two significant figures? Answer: 4.6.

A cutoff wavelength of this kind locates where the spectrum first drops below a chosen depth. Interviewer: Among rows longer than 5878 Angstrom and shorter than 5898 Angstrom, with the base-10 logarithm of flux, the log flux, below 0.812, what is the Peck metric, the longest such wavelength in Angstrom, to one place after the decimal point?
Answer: 5896.0 Angstrom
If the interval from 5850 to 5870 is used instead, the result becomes 5860.0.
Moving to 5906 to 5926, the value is 5916.0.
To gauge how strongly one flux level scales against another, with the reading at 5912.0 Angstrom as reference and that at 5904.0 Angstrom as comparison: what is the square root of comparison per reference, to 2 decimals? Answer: 1.01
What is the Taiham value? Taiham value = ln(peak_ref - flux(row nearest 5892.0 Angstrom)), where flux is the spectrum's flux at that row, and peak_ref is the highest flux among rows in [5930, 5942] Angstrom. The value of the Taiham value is 0.3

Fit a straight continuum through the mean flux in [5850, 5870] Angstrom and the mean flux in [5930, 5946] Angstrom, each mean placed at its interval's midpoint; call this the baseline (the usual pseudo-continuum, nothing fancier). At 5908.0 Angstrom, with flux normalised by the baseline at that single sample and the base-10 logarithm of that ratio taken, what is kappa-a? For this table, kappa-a 0.016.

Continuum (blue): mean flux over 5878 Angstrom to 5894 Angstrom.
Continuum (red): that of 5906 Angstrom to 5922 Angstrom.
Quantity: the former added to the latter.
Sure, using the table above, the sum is 12.6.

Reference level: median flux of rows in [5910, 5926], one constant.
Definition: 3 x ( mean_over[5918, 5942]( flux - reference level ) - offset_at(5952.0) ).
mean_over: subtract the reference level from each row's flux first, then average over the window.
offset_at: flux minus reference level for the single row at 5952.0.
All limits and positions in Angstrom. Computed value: 1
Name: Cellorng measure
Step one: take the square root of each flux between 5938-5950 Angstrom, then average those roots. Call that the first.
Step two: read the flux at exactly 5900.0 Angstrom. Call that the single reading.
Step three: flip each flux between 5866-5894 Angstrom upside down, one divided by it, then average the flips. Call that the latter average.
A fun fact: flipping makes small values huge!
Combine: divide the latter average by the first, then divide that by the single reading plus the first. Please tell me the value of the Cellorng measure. 0.0071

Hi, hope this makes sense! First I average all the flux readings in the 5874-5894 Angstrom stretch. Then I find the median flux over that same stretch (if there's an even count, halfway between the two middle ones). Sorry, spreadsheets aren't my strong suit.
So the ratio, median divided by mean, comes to 1.03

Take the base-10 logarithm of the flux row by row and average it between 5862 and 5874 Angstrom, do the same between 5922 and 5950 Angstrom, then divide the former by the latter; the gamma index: 1.00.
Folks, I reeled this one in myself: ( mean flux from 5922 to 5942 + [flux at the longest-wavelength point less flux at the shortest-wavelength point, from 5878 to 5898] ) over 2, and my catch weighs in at 2.68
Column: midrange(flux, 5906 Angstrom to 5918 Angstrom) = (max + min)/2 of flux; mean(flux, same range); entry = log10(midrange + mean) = 1.11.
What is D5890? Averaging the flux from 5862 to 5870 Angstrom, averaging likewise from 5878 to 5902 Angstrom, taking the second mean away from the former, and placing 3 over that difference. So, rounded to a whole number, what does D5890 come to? 5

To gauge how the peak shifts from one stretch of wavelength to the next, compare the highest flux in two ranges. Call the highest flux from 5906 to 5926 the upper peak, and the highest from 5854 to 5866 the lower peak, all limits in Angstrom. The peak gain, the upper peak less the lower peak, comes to 0.2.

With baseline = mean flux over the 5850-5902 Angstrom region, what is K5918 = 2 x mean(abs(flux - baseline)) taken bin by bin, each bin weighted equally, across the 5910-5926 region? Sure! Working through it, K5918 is 0.9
